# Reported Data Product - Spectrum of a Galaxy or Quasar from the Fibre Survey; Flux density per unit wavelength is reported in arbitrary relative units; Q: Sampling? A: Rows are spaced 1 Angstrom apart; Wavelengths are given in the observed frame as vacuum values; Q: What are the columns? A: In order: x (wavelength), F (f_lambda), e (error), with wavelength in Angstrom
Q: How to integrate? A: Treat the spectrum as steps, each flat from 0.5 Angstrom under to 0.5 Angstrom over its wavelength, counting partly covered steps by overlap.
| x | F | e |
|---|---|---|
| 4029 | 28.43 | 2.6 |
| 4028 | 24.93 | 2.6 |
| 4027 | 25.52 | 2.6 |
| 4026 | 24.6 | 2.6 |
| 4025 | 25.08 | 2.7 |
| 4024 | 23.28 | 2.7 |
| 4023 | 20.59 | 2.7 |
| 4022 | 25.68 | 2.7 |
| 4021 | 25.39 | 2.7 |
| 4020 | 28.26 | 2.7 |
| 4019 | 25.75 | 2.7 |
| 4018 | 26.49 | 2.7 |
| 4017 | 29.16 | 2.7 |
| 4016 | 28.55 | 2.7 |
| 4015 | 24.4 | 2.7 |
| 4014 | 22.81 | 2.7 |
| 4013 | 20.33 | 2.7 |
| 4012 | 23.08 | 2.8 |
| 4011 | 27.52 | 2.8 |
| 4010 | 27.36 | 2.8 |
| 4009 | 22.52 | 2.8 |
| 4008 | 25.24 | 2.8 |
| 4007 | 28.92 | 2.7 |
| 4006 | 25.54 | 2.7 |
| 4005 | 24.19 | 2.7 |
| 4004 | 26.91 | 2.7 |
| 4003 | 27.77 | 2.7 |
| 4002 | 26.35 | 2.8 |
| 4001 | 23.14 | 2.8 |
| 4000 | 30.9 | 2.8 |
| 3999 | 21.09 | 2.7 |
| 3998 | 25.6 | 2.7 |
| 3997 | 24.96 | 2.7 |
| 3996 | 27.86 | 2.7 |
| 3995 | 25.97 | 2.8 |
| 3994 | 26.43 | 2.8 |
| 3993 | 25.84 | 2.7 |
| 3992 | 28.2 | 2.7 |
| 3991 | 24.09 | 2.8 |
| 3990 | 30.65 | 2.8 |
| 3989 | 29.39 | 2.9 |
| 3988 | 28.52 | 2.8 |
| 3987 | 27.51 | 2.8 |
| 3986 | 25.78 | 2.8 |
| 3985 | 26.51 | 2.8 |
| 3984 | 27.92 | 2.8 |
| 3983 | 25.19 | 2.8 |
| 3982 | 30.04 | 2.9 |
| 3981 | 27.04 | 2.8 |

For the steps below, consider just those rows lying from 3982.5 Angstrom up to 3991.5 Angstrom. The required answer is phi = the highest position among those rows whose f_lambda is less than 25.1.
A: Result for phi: 3991 Angstrom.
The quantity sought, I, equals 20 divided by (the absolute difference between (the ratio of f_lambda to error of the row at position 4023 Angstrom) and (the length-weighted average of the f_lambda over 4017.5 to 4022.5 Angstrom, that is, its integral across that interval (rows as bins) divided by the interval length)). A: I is 1.07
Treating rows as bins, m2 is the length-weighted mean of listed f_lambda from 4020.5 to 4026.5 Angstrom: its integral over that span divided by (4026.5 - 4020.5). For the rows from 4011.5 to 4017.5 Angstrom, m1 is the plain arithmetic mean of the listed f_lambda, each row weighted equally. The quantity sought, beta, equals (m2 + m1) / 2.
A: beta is 24.4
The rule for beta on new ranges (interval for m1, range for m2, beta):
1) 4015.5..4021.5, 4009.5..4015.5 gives 25.8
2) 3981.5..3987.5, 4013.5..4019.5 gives 26.7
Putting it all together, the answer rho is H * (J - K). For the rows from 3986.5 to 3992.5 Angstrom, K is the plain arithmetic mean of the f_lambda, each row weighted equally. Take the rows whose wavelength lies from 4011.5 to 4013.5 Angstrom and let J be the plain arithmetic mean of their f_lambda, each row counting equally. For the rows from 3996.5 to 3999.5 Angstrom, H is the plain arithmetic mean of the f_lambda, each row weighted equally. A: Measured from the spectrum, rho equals -152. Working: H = 23.9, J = 22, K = 28.1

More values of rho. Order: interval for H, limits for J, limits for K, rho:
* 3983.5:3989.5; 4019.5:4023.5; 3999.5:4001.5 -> -56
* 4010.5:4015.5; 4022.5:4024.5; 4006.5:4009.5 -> -86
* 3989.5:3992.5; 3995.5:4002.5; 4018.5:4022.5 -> -16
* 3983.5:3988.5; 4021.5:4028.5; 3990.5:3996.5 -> -59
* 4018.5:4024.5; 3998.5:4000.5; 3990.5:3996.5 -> -10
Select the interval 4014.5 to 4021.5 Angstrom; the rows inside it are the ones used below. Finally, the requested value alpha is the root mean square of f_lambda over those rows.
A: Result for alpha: 26.9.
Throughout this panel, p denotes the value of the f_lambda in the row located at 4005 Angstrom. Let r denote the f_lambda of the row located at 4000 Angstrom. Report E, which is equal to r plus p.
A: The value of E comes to 55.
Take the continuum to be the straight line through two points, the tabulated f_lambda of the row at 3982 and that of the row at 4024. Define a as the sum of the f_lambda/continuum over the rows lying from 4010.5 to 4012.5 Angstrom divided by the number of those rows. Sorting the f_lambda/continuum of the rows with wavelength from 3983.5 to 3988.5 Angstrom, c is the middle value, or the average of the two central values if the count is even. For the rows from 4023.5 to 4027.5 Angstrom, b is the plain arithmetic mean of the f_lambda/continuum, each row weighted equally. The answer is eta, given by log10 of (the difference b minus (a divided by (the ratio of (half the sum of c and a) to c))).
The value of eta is -1.00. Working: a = 1.00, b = 1.07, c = 0.94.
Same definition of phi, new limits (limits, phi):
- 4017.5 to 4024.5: 4024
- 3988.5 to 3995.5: 3991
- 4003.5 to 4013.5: 4013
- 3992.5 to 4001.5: 4001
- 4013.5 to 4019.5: 4015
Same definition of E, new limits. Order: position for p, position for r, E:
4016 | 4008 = 54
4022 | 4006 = 51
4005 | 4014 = 47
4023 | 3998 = 46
